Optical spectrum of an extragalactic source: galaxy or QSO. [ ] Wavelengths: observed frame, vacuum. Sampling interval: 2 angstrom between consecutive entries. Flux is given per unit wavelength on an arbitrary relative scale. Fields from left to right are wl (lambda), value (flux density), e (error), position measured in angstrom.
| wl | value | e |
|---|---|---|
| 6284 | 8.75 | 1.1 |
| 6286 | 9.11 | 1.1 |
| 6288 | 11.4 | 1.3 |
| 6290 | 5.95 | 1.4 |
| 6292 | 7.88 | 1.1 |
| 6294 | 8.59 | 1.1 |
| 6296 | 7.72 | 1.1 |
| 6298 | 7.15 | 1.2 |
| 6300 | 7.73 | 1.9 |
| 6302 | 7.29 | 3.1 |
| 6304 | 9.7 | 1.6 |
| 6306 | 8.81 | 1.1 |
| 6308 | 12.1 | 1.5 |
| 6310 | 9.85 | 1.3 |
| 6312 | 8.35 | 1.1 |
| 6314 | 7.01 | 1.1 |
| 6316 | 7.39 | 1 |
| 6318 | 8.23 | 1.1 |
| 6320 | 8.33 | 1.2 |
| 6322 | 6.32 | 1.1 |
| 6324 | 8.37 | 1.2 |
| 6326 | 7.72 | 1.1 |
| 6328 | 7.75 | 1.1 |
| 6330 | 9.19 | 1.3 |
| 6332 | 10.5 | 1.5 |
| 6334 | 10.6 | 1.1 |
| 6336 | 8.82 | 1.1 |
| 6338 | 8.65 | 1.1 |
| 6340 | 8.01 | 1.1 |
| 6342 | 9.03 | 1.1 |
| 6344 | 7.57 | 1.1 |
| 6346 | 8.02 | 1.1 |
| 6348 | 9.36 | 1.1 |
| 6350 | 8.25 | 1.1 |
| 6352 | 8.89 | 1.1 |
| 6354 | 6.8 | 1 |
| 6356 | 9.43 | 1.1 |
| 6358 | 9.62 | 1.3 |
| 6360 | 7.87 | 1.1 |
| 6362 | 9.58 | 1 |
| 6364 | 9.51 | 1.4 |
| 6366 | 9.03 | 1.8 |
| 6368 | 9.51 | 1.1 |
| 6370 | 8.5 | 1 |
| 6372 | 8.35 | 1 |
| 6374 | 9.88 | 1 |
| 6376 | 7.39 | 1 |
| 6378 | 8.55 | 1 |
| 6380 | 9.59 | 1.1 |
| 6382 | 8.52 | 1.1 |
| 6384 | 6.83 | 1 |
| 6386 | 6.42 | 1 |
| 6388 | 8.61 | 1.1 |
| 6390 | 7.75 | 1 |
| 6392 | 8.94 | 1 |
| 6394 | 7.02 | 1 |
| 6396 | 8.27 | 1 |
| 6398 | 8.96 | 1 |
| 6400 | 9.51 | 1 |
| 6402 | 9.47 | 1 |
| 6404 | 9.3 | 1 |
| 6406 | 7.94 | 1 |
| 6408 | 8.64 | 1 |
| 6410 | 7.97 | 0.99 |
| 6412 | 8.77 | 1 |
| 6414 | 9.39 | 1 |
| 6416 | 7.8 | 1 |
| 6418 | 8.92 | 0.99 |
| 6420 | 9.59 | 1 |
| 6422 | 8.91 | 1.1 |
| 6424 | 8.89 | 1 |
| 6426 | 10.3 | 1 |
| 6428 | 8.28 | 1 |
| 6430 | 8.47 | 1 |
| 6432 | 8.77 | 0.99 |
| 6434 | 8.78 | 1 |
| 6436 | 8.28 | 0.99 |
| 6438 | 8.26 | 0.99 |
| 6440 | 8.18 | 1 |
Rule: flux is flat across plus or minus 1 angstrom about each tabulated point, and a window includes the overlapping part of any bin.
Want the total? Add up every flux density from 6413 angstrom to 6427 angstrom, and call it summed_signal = 63.8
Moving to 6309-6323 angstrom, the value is 55.5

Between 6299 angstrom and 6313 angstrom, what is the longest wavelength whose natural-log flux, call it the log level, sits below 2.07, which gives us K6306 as 6302 angstrom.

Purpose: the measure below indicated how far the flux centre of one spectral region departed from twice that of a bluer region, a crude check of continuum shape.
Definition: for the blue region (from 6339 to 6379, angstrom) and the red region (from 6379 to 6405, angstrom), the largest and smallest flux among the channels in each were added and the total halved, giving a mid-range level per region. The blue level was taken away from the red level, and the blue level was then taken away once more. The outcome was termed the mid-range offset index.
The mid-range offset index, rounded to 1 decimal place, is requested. -8.7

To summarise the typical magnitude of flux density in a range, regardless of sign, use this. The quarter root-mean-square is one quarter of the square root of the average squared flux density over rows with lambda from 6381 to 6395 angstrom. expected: 1.95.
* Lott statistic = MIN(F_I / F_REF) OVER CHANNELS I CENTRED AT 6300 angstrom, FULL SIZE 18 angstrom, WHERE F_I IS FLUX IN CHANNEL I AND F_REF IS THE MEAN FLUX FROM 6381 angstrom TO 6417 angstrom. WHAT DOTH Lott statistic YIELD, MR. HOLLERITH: 0.857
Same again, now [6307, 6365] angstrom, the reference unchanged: 0.758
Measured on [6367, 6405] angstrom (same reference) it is 0.770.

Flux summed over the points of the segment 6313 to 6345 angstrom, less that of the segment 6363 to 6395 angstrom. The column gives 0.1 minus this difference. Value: 1.0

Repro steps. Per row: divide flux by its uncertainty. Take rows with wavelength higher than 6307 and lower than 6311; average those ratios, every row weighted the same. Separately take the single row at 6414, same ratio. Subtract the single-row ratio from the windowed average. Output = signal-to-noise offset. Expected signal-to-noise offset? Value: -1.6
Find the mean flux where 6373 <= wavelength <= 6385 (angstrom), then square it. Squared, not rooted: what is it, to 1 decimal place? 71.6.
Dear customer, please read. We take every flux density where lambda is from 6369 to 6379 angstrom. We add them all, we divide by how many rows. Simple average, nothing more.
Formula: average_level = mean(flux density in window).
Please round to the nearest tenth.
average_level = 8.5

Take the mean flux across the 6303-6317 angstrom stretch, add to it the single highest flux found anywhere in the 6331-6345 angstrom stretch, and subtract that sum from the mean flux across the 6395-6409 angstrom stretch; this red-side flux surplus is -10.8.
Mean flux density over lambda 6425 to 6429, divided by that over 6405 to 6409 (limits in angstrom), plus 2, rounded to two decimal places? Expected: 3.12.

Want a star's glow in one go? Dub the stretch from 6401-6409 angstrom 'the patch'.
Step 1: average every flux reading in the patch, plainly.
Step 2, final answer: 8.84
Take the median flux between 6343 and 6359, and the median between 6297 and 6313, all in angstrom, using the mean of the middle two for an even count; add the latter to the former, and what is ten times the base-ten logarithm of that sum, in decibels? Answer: 12.3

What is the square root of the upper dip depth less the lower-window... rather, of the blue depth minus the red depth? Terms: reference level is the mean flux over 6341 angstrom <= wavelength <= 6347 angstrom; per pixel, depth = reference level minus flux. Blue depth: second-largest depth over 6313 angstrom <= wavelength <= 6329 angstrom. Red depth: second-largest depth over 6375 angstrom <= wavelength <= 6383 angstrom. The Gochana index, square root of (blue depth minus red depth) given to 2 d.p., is 1.23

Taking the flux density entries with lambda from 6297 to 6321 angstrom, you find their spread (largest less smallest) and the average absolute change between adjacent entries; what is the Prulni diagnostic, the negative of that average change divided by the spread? -0.25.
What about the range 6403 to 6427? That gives -0.35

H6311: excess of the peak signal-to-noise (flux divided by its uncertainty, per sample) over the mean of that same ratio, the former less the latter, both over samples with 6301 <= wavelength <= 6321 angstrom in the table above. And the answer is 1.3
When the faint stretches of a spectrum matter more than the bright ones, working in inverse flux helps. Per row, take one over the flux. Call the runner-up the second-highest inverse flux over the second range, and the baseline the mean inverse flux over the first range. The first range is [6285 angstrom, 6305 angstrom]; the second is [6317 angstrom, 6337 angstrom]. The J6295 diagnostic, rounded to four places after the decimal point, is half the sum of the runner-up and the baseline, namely 0.1272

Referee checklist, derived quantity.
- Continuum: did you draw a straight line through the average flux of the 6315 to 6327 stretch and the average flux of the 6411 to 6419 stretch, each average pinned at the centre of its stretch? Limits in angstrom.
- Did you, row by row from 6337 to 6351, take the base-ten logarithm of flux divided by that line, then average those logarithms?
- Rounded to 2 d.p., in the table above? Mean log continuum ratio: 0.02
